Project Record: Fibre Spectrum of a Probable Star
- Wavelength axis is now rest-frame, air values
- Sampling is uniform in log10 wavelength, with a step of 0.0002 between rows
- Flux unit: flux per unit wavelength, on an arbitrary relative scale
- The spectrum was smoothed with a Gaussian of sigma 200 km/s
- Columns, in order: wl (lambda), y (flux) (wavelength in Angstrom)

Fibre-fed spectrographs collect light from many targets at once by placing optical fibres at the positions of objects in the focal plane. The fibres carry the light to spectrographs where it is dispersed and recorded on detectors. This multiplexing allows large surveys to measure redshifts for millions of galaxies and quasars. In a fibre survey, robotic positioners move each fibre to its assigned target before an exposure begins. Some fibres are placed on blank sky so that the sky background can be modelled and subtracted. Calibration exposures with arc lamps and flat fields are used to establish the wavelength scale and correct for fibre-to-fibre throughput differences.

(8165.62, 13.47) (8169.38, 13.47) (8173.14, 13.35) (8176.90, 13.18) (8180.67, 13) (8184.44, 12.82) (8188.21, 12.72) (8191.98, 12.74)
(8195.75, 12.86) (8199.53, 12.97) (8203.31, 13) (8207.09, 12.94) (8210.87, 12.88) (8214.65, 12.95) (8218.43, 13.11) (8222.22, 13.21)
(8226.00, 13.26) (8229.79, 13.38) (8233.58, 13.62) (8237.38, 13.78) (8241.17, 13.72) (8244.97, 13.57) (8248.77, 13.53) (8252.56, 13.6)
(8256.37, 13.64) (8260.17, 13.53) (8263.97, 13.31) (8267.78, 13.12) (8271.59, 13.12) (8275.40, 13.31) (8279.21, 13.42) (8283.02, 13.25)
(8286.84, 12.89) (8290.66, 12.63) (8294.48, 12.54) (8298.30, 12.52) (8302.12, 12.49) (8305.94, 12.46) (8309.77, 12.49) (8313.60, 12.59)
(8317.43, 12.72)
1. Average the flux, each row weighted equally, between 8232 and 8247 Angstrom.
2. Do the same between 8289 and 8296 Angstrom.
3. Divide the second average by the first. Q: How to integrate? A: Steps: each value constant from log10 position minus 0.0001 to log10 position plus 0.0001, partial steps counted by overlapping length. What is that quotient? 0.92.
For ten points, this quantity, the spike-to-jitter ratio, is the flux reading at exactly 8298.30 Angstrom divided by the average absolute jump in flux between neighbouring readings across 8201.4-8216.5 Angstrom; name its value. 198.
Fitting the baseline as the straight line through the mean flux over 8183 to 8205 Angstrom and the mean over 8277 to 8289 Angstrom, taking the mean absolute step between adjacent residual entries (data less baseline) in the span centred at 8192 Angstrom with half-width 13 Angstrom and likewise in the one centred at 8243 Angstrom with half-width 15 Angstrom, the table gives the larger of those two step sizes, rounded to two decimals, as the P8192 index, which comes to 0.11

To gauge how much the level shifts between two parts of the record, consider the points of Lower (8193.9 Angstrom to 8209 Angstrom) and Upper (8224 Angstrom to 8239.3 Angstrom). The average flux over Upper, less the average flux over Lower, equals 0.6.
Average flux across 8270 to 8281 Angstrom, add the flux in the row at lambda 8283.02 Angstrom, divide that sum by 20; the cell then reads 1.33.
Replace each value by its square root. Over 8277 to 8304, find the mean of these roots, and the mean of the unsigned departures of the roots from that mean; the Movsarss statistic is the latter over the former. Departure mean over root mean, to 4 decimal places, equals 0.0122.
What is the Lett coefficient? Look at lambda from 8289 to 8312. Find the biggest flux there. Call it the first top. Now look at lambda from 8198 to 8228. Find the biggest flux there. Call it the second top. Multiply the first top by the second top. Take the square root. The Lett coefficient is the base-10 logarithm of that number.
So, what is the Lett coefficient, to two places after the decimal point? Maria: 1.11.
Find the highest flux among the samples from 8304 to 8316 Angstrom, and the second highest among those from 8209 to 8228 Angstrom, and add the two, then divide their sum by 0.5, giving 51.6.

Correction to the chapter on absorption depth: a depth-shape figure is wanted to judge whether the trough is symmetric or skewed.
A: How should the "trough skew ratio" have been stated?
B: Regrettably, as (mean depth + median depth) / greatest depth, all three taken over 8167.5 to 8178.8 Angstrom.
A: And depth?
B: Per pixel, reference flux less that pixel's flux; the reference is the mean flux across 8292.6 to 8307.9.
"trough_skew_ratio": 2.5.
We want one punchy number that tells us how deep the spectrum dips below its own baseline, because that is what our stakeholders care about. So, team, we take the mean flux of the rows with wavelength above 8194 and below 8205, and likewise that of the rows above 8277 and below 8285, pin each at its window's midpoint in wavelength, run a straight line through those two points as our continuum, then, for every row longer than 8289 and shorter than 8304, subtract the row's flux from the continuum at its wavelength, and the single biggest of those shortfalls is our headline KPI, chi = 0.9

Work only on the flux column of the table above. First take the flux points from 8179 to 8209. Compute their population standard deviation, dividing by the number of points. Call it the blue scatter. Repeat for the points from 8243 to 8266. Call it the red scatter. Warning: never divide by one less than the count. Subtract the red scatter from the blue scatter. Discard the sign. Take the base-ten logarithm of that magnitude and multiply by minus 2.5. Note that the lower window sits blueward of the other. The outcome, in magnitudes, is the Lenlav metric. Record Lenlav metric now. 9.2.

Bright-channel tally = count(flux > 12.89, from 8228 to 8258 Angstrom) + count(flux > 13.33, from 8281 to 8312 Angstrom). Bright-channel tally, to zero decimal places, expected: 8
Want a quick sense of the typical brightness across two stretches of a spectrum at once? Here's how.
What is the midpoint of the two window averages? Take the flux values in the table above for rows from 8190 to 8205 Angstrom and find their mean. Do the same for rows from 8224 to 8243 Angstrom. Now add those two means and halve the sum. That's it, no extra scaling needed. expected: 13.2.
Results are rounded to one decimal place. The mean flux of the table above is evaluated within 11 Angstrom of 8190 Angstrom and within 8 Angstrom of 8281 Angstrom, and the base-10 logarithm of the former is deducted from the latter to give 12.1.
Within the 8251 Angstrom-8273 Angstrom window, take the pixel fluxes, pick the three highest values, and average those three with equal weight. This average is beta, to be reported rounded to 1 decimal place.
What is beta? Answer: 13.6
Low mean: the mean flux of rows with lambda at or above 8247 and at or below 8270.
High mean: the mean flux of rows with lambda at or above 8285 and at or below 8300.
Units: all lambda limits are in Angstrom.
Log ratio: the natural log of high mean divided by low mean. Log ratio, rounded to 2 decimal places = -0.06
